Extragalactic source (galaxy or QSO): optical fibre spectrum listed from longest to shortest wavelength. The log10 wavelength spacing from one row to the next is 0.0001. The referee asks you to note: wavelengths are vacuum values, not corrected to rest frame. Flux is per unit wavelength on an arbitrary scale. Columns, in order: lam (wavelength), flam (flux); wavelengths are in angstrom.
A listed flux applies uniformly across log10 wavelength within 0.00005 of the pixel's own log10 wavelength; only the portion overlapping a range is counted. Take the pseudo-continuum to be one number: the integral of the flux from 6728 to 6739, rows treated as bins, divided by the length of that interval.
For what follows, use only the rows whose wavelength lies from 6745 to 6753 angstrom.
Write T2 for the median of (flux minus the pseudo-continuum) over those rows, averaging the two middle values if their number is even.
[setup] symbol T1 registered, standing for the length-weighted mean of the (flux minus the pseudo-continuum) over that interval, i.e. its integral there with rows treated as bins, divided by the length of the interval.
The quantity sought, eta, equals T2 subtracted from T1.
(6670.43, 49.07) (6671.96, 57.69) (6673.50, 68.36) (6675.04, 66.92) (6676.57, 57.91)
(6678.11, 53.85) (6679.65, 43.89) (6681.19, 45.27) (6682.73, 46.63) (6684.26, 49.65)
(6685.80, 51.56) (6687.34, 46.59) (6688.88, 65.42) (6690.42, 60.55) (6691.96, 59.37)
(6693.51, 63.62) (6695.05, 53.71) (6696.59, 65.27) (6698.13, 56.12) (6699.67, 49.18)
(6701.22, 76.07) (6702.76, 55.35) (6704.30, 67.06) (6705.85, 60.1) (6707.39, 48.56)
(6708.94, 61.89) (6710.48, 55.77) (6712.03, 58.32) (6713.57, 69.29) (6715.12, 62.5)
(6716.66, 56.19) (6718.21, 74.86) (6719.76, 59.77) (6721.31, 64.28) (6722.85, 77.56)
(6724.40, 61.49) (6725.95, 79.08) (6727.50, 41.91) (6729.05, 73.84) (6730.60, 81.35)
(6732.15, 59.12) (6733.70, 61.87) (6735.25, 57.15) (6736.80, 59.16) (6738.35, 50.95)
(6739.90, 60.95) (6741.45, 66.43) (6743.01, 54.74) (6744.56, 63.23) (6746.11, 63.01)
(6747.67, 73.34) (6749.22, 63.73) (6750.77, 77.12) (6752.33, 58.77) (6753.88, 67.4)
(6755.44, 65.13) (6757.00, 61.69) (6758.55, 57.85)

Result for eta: 3.4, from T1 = 4.2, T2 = 1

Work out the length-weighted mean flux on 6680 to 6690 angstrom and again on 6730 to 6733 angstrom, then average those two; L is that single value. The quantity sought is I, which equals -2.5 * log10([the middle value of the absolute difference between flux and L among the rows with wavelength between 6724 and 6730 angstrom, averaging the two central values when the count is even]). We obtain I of -3.0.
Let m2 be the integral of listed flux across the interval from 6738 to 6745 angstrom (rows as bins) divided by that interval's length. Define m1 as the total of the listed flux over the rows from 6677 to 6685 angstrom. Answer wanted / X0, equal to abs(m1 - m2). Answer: 180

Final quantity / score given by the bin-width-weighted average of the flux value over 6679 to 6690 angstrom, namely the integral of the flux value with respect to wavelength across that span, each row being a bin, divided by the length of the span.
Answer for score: 50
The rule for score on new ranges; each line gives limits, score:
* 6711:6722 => 63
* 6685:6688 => 49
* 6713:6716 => 65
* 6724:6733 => 66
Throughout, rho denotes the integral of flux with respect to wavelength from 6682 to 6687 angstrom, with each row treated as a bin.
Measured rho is 246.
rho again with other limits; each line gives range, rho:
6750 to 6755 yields 338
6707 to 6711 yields 224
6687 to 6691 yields 234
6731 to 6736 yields 305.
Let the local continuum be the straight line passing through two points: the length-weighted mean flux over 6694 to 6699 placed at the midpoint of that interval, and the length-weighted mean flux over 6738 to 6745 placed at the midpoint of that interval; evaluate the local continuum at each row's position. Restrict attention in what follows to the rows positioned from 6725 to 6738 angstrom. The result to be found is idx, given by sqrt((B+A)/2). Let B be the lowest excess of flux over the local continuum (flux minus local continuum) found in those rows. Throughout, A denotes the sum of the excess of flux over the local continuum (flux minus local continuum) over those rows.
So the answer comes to 3.3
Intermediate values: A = 39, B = -17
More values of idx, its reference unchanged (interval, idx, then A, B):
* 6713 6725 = 5.0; 53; -3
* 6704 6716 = 1.1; 13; -10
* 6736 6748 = 1.8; 15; -9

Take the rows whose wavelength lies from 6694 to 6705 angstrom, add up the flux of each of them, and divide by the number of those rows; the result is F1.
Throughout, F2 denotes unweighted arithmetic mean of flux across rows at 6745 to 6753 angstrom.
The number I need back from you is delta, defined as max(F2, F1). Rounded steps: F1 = 60.4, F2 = 67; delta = 67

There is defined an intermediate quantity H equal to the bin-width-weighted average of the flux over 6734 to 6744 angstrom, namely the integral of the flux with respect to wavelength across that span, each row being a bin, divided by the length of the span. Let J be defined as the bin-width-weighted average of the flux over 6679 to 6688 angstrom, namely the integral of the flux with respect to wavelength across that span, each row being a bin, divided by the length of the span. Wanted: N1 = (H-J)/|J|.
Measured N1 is 0.24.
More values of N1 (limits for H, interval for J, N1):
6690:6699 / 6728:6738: -0.07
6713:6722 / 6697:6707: 0.07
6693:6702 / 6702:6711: 0.04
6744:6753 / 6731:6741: 0.12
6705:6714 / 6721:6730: -0.12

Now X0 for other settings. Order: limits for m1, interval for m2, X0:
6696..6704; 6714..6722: 238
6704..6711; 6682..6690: 241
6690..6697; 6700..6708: 242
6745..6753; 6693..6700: 278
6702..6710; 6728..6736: 227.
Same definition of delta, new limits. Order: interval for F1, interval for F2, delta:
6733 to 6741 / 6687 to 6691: 58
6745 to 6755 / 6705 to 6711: 67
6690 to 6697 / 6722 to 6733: 68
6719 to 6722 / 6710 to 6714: 62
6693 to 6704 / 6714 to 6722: 64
